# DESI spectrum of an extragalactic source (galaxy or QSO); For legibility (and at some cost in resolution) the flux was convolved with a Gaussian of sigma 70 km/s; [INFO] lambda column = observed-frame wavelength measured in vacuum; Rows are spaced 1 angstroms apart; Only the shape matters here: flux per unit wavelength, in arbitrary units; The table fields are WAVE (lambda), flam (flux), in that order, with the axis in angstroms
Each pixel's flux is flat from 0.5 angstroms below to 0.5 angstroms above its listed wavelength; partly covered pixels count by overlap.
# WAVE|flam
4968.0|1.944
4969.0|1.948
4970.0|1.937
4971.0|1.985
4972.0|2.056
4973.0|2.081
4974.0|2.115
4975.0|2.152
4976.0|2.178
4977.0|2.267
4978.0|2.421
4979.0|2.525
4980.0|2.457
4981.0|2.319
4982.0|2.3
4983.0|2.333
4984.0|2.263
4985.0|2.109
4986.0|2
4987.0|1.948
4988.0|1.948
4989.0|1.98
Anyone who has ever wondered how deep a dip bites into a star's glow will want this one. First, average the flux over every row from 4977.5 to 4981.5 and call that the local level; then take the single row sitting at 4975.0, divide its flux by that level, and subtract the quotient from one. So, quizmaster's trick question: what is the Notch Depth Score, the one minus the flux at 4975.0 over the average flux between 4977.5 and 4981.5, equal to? 0.115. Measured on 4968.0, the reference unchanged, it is 0.200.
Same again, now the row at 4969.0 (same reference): 0.199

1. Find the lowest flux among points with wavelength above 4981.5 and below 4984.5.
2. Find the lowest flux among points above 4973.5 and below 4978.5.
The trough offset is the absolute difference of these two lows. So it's 0.15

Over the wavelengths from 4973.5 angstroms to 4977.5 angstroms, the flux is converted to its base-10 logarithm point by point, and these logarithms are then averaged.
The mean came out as 0.338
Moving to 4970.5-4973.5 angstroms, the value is 0.310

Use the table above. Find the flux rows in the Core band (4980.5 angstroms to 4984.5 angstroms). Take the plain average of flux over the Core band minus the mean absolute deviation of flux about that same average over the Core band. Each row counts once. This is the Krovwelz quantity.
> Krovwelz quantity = 2.28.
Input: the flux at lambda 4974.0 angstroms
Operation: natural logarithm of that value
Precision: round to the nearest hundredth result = 0.75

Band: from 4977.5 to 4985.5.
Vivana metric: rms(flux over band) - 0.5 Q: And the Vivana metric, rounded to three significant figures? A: 1.84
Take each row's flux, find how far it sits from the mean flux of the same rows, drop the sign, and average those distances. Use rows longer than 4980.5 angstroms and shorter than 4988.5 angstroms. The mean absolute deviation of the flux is 0.151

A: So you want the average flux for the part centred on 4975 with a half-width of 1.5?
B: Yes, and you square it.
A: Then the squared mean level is 4.6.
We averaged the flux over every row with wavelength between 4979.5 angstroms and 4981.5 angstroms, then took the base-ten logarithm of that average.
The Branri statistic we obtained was 0.378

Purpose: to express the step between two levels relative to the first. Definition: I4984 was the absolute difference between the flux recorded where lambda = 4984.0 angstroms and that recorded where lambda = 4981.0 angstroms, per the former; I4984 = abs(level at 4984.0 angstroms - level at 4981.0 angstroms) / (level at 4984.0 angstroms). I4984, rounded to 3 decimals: 0.025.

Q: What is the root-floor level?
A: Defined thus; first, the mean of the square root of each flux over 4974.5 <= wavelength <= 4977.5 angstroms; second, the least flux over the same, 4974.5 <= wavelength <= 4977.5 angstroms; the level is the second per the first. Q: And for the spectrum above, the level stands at 1.45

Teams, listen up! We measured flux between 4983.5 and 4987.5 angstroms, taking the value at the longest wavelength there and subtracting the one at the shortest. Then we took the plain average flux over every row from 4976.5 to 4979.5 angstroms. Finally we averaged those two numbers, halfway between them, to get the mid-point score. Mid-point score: 1.04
